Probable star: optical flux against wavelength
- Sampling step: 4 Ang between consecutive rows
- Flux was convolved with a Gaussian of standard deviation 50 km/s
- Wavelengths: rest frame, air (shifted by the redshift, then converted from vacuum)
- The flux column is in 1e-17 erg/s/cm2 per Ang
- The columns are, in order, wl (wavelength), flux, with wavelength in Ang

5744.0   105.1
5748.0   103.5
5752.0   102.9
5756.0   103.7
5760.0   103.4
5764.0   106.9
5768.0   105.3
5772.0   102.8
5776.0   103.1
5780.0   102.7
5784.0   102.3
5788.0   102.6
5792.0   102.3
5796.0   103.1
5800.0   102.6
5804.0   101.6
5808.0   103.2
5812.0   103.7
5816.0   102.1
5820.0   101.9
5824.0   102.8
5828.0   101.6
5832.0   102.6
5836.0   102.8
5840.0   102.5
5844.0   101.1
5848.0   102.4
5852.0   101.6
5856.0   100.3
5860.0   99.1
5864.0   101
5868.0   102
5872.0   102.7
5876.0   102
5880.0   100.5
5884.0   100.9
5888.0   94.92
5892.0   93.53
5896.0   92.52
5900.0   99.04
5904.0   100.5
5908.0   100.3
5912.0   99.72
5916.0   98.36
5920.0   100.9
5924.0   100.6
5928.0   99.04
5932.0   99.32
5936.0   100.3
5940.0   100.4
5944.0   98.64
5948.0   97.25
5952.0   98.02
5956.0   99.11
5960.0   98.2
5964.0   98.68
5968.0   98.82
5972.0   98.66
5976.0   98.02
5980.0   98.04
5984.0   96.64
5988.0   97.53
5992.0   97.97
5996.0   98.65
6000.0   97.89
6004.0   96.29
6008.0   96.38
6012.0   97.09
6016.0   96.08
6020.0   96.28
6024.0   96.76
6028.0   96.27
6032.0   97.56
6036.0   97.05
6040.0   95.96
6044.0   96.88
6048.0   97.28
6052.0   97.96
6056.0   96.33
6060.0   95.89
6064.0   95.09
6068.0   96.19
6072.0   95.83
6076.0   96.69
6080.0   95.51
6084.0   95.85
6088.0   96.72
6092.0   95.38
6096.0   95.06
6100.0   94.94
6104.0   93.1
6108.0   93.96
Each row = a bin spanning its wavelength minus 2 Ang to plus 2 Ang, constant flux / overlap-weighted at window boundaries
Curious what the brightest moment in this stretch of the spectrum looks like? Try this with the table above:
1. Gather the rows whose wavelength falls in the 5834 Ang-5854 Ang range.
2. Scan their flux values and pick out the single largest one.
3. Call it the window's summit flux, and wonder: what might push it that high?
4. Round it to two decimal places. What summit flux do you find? 102.80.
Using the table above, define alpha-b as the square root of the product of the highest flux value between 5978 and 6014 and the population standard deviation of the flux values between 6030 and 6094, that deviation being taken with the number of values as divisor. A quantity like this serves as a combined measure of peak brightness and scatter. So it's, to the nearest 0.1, 8.8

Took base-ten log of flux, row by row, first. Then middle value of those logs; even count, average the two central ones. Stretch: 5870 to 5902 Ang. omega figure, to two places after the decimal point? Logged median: 2.00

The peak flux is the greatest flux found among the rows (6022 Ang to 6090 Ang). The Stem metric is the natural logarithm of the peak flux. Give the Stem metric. 4.58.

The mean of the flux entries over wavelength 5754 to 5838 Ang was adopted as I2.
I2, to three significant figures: 103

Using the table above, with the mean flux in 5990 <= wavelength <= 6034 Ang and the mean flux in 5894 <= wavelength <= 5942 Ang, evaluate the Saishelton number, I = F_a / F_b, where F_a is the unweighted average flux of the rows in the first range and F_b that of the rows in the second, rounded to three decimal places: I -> 0.978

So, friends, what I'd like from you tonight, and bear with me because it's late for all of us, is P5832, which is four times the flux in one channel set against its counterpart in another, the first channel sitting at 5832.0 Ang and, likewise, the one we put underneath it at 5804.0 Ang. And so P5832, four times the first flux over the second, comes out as 4.04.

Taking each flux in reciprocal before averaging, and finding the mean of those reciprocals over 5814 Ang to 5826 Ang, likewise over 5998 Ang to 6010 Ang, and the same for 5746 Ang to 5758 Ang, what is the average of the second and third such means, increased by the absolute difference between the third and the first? 0.0101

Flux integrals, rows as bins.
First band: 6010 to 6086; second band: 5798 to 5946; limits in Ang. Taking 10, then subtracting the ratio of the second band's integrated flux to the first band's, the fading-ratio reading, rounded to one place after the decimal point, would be 8.0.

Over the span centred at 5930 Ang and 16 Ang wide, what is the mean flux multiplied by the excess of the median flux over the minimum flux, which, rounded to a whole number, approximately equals 77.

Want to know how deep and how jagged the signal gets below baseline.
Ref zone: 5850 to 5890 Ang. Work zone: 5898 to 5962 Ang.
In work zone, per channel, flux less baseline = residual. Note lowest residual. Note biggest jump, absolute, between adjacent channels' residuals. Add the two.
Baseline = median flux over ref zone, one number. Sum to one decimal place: -1.2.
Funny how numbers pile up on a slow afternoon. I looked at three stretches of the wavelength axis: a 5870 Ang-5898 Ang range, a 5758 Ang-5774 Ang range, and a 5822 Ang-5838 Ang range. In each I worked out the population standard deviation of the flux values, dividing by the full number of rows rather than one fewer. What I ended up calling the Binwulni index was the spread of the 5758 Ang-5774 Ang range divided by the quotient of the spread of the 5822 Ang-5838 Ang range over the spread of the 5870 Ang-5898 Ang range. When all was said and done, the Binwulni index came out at 13.0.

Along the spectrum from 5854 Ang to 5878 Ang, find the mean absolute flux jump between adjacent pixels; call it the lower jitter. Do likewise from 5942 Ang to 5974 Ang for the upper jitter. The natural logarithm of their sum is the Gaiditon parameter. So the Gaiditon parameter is 0.59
